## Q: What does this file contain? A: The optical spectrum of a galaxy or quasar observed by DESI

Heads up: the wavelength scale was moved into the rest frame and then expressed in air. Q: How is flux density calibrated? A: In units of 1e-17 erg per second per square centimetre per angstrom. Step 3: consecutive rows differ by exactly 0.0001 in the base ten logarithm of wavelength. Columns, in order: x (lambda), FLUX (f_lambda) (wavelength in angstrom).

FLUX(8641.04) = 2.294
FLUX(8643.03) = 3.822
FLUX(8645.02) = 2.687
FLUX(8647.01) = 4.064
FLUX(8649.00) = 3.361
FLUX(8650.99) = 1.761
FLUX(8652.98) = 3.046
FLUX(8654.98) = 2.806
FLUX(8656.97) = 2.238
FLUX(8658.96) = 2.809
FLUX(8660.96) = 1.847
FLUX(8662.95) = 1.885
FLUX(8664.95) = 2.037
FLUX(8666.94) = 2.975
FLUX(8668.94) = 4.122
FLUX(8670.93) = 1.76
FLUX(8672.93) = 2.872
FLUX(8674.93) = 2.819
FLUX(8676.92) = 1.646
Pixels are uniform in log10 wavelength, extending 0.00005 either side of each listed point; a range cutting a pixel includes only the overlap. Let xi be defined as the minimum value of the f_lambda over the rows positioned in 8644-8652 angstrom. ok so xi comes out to 1.761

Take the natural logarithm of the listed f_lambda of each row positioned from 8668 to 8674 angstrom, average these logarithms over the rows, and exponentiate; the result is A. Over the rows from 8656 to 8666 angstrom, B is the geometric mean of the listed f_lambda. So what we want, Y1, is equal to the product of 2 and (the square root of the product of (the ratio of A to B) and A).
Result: 3.8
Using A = 2.8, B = 2.1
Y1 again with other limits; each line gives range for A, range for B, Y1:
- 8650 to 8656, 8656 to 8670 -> 3.1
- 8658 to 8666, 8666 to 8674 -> 2.5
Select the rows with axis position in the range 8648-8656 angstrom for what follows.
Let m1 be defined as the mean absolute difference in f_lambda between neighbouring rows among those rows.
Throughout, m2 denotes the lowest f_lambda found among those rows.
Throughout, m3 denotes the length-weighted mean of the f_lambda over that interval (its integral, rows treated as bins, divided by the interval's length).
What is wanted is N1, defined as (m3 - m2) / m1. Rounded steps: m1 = 1.04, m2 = 1.761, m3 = 2.74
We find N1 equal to 0.94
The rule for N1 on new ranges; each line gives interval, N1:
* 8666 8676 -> 0.98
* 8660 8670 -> 1.28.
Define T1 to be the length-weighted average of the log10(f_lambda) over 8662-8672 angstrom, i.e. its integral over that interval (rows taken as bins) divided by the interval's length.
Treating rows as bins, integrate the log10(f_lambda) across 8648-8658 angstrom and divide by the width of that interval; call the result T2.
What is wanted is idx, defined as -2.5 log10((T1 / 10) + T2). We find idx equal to 0.87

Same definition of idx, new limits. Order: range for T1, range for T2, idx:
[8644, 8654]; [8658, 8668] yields 0.99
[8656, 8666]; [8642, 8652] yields 0.73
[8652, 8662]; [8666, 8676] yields 0.78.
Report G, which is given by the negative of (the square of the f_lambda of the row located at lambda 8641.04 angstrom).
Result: -5.3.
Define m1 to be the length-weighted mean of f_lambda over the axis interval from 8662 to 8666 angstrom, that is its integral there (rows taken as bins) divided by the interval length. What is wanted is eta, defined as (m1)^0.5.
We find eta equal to 1.41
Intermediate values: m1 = 2.0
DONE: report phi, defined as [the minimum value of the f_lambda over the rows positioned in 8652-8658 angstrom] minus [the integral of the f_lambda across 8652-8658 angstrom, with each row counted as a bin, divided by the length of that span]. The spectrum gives -0.5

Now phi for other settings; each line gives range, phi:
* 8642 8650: -0.8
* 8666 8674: -1.2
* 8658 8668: -0.5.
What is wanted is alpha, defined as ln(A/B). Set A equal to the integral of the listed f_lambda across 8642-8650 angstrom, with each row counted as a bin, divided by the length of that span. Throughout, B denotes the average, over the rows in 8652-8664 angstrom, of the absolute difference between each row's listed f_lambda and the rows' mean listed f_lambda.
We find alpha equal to 2.05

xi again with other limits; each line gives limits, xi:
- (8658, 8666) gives 1.847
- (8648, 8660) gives 1.761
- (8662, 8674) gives 1.76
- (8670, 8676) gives 1.76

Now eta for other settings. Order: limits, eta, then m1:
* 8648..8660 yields 1.63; 2.7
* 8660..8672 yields 1.56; 2.4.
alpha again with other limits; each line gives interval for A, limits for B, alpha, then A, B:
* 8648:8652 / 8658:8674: 1.36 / 2.57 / 0.66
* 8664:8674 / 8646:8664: 1.47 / 2.76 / 0.63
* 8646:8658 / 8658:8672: 1.42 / 2.88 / 0.70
